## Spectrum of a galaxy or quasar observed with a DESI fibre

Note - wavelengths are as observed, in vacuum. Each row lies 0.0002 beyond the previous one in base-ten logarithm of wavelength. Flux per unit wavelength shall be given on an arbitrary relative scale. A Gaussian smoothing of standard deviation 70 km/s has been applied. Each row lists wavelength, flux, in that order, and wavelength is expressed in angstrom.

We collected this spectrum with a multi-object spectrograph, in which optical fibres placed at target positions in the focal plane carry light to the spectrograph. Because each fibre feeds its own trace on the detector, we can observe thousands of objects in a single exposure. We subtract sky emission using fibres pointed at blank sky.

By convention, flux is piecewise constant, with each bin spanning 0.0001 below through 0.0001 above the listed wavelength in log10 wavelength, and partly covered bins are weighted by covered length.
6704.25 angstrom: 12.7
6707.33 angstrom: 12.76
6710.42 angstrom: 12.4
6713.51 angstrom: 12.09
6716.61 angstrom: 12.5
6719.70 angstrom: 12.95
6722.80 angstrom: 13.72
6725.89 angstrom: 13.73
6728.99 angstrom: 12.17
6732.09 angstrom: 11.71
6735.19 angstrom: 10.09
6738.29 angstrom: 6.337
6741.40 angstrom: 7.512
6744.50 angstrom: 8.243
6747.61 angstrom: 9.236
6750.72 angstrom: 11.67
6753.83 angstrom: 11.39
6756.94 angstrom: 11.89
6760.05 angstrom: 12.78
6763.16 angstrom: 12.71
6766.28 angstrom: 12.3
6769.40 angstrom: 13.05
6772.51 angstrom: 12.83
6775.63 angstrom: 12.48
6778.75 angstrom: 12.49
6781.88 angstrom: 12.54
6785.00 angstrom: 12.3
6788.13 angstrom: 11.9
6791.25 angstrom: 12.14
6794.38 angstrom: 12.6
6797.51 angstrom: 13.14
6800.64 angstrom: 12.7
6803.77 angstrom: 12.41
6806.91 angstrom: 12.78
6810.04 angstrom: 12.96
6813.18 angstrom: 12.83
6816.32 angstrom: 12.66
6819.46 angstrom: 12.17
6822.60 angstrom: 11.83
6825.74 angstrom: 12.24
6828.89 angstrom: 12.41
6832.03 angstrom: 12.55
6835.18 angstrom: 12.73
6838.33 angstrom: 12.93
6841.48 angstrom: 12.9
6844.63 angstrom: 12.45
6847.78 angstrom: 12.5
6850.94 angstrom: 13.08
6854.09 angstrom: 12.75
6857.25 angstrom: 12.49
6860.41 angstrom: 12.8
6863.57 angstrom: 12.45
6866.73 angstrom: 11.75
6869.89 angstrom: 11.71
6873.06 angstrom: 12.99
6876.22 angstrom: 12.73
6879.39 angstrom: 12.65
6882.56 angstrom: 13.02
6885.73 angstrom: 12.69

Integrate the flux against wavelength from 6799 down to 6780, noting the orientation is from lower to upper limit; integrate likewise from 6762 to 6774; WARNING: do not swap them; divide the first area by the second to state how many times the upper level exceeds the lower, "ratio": 1.5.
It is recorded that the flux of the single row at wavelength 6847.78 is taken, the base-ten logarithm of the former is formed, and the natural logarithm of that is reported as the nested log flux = 0.0925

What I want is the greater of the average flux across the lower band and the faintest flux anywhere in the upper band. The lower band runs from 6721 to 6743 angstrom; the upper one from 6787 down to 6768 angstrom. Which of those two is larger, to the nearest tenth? 12.3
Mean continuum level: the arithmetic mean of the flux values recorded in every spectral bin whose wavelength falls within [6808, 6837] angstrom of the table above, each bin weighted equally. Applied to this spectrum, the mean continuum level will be 12.5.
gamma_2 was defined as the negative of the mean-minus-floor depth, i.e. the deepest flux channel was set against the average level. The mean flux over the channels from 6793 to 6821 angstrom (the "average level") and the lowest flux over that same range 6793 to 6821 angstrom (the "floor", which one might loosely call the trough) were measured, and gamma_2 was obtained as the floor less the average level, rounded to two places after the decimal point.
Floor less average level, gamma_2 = -0.52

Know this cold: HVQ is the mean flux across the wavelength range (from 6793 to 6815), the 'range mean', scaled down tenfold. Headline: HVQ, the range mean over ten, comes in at 1.277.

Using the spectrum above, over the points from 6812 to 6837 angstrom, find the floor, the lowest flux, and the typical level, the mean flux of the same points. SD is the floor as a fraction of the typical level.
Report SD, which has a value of 0.952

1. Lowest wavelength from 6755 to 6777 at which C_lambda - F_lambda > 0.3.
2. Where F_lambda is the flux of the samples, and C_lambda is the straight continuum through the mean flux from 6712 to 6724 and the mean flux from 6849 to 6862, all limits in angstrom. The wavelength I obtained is 6756.94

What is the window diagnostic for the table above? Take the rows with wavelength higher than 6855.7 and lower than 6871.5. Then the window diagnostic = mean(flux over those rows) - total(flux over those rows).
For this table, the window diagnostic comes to -49.0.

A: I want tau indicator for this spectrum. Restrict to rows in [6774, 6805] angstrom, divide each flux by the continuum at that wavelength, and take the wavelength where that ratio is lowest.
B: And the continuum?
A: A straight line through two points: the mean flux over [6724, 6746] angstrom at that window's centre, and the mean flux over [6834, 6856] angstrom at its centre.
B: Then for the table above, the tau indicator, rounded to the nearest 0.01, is 6788.13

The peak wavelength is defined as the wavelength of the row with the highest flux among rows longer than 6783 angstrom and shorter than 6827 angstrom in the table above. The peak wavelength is 6797.51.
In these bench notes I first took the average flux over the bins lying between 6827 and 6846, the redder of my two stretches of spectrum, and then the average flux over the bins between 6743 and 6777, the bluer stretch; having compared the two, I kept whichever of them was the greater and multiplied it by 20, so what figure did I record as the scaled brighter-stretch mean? 253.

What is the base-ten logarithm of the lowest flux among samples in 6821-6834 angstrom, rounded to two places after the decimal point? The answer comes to 1.07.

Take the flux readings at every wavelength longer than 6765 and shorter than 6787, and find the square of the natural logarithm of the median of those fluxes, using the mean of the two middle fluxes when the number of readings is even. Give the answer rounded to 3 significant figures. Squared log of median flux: 6.38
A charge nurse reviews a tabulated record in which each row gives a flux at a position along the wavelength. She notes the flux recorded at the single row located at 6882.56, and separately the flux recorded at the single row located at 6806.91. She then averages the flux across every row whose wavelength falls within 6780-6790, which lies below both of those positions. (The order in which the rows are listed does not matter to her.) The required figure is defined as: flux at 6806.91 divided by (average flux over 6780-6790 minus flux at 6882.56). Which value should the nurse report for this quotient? -17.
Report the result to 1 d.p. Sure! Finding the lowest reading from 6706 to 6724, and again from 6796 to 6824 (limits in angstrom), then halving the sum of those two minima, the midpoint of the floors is 12.0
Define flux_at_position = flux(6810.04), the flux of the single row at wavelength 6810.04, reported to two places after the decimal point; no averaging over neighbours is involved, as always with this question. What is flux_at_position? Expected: 12.96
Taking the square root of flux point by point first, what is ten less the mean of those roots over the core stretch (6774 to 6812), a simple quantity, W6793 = 6.46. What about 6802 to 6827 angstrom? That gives 6.47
